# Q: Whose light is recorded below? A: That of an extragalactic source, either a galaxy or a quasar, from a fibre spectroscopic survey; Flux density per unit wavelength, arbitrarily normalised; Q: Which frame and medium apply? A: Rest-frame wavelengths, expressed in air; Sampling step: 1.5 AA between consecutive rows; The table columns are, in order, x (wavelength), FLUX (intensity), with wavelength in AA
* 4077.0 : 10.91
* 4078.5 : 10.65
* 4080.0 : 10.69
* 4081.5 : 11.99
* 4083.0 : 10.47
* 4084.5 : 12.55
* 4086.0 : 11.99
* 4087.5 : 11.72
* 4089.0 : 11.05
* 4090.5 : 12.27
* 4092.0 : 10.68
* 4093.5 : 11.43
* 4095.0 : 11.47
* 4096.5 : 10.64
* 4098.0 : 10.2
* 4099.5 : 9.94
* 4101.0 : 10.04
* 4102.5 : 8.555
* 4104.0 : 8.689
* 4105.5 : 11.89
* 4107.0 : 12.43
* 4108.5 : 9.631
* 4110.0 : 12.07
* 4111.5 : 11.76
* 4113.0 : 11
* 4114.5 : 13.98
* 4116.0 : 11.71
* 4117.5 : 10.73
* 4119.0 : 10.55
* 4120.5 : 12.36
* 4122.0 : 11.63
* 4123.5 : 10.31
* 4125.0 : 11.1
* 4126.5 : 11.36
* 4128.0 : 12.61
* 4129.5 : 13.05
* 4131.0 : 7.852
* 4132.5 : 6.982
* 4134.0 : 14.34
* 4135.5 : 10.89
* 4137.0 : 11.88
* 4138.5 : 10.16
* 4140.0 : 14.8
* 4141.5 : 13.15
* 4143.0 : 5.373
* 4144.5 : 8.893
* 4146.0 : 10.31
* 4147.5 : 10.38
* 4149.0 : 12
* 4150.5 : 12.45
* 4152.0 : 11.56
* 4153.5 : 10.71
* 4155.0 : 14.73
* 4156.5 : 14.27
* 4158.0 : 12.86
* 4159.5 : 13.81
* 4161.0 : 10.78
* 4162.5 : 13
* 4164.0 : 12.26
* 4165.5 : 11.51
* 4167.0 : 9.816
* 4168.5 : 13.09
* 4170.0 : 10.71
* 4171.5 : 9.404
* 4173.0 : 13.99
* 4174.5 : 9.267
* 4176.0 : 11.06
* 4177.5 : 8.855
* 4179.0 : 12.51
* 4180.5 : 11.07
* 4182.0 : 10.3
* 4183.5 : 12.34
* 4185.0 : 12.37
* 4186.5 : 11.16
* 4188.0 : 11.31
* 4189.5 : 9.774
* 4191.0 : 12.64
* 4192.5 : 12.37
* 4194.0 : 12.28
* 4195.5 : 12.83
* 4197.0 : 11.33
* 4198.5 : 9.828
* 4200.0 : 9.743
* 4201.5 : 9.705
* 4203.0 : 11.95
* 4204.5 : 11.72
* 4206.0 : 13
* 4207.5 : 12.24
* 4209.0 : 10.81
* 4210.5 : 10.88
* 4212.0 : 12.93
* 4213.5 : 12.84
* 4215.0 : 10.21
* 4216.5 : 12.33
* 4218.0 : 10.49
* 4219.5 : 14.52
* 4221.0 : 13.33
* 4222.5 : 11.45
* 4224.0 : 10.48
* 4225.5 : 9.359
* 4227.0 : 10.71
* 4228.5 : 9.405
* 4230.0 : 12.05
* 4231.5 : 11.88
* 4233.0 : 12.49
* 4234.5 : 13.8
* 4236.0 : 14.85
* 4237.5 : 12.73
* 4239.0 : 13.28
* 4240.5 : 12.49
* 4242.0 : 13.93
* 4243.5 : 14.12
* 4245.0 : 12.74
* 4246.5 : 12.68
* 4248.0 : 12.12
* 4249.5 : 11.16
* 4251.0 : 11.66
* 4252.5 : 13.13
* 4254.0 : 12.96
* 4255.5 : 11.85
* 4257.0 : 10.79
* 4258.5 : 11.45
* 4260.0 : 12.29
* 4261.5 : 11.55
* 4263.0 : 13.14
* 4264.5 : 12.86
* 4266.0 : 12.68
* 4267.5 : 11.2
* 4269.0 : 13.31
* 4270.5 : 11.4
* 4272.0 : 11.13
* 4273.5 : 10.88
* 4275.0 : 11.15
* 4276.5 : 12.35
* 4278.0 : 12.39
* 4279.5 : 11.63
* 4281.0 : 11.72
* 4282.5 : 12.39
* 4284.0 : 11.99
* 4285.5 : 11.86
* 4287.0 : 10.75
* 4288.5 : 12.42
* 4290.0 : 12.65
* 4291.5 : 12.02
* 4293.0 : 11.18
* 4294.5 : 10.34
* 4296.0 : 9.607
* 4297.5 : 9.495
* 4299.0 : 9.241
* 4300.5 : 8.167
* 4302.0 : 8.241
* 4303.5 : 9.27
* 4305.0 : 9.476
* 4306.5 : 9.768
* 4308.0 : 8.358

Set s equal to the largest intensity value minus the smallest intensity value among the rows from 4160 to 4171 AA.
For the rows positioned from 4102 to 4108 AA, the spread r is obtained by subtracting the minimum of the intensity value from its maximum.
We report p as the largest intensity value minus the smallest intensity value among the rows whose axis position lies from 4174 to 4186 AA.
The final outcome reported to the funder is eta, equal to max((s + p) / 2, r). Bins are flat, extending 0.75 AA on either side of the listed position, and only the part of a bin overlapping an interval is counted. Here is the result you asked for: 3.9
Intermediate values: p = 3.7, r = 3.9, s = 3.3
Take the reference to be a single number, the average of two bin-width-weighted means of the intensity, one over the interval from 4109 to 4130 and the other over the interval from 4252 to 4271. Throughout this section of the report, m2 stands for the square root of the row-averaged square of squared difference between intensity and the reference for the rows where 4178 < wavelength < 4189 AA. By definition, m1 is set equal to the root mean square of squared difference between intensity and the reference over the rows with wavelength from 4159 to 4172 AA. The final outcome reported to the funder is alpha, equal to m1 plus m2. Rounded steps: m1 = 3.01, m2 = 1.1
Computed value 4.1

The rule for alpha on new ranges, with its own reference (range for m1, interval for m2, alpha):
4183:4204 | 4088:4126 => 6.3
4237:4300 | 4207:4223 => 4.5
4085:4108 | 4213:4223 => 7.4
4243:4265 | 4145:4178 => 5.4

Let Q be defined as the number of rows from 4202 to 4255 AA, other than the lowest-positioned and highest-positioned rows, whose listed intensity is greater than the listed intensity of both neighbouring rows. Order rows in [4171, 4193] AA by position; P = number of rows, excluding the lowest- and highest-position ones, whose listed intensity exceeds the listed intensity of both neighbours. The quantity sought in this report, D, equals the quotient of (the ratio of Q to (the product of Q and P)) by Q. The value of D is 0.017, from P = 6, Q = 10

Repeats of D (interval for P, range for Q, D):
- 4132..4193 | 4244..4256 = 0.071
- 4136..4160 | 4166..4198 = 0.042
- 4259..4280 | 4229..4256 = 0.083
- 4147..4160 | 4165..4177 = 0.250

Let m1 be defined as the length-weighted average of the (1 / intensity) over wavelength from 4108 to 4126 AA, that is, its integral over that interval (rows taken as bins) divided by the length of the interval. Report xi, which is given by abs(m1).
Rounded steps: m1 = 0.088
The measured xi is 0.088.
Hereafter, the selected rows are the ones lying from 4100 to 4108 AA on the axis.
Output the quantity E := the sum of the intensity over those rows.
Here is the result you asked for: 52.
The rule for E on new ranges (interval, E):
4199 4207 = 56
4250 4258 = 60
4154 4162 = 66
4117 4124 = 56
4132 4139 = 54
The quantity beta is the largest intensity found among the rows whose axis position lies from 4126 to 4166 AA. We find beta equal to 14.8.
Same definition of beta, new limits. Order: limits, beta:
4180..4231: 14.52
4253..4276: 13.31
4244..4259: 13.13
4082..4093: 12.55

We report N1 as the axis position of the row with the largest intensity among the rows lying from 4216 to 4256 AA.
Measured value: 4236.0 AA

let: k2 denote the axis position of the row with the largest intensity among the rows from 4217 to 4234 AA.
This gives 4219.5 AA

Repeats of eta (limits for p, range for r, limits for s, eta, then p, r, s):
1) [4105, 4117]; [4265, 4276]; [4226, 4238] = 4.9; 4.3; 2.4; 5.4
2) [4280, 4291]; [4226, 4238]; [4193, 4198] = 5.4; 1.9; 5.4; 1.5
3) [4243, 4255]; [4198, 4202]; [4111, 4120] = 3.2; 3.0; 0.1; 3.4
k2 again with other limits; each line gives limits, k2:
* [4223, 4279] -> 4236.0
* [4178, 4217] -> 4206.0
